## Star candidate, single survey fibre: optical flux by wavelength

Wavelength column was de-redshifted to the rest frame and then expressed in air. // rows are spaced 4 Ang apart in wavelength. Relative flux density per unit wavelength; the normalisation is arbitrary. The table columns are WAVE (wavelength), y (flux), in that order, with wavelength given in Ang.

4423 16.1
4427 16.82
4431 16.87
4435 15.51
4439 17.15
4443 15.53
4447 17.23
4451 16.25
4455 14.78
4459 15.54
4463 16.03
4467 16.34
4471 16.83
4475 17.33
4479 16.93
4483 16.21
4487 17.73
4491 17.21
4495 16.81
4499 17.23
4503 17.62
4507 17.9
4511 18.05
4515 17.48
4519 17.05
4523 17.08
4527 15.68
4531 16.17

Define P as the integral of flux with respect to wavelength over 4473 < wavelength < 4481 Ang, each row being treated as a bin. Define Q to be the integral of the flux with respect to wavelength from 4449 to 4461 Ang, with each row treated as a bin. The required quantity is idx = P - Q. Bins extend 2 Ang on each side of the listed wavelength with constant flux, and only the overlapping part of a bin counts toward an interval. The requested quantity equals -49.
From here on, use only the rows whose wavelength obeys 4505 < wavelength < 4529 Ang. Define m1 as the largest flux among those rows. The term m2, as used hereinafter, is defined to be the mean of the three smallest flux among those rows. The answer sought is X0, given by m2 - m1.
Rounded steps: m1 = 18.05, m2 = 16.6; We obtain -1.45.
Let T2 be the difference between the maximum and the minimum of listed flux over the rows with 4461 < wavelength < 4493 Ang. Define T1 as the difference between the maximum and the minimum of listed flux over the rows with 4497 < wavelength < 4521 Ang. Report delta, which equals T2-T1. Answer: 0.70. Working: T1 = 1.00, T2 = 1.70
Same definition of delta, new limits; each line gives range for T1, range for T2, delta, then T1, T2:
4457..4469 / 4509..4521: 0.20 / 0.80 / 1.00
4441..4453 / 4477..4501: -0.18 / 1.70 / 1.52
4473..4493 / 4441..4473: 0.93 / 1.52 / 2.45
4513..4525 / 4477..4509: 1.26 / 0.43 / 1.69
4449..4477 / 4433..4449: -0.83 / 2.55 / 1.72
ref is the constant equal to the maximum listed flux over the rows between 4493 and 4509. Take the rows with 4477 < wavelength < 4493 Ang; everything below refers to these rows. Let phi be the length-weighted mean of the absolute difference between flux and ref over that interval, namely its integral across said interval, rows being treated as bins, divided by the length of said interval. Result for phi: 0.9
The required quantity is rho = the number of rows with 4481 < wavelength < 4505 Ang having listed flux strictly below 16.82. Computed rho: 2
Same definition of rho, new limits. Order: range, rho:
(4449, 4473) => 5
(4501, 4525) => 0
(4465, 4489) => 2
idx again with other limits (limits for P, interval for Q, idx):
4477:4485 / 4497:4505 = -7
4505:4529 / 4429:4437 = 283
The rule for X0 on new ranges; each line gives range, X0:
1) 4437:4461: -1.95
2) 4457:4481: -1.36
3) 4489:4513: -0.97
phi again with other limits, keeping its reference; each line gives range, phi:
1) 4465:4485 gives 1.2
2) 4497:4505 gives 0.5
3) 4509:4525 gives 0.6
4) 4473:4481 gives 0.8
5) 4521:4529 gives 1.5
